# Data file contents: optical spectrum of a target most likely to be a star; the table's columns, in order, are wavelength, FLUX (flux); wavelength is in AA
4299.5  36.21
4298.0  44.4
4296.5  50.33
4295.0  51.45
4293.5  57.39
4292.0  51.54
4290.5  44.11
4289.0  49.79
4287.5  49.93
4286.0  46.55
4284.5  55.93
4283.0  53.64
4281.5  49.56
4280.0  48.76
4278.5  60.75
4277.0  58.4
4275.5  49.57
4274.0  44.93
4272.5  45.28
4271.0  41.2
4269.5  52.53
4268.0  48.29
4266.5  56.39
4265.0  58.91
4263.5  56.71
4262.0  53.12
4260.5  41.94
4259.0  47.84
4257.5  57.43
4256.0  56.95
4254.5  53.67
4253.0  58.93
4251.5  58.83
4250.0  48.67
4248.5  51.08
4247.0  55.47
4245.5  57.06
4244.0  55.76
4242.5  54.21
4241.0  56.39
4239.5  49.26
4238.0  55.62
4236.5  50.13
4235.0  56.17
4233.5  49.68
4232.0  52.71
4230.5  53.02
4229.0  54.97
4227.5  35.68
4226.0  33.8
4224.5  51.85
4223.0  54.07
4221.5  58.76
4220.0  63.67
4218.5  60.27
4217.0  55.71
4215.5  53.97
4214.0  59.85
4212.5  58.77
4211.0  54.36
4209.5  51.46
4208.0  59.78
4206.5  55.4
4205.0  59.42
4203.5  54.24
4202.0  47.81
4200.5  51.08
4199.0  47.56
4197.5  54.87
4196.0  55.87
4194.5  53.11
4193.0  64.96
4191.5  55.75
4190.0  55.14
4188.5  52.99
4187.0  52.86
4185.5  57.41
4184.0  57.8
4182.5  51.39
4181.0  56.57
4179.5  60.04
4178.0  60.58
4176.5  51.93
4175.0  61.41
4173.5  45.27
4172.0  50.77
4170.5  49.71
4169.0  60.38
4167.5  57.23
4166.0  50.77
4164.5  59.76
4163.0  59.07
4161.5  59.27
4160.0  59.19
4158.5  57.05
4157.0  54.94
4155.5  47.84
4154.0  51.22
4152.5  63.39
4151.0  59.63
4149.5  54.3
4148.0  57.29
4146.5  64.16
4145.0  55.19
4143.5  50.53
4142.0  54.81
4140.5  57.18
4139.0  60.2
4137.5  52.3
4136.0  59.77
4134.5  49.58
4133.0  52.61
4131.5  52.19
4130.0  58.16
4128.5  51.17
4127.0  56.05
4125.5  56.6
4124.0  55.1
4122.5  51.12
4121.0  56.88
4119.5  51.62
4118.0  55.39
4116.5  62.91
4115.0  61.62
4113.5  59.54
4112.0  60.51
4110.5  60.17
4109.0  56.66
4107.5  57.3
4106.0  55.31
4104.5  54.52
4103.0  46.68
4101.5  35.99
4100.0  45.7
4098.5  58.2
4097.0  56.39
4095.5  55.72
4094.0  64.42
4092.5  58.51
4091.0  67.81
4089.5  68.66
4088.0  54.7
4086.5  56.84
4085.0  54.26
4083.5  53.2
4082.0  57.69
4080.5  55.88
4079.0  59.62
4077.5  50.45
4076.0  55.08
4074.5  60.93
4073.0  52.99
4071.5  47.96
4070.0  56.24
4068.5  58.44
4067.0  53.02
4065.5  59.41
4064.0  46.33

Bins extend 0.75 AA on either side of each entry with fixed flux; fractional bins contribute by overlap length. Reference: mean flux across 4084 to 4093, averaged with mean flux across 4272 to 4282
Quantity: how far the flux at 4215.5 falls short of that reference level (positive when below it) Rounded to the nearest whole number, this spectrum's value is 2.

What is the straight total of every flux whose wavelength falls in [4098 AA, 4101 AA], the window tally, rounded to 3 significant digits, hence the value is 104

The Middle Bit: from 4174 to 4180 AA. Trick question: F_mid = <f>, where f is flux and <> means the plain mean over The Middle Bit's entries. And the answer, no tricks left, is 58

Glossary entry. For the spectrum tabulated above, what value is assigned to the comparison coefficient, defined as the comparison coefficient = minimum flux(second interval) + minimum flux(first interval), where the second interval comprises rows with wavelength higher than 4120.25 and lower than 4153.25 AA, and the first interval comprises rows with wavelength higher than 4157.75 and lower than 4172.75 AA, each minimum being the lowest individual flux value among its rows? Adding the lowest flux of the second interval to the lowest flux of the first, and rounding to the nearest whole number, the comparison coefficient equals 99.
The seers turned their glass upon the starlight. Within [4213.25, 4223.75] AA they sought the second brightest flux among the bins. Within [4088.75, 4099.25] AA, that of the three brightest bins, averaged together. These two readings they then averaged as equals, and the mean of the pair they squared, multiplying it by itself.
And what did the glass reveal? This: 4047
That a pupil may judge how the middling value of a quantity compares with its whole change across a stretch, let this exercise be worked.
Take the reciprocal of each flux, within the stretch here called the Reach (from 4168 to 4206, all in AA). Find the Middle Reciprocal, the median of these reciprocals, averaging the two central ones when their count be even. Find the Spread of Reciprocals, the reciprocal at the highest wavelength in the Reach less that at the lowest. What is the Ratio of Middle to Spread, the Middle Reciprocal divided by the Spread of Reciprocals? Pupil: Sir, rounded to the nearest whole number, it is 68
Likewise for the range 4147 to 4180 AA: -22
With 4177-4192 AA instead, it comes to 12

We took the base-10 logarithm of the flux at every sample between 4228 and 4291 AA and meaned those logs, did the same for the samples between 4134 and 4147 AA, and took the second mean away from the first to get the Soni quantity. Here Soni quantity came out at -0.029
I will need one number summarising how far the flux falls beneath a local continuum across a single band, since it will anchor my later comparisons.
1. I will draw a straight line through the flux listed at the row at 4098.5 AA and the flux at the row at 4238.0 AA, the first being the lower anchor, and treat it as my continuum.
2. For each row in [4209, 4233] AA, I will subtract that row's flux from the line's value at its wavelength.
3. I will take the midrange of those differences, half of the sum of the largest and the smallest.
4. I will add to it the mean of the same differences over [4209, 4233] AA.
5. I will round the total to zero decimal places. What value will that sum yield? 10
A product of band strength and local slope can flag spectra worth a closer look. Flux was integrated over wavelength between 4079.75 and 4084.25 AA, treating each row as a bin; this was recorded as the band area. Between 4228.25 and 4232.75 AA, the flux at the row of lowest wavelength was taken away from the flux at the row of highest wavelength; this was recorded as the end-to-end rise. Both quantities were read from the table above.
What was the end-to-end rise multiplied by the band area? -565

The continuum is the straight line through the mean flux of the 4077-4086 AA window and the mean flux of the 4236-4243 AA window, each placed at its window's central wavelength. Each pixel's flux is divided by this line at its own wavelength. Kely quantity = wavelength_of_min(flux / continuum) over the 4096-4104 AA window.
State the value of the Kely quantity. 4101.5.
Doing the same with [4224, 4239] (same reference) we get 4226.0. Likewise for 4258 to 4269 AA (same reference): 4260.5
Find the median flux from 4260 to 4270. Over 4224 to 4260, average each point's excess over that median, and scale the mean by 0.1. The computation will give -0.1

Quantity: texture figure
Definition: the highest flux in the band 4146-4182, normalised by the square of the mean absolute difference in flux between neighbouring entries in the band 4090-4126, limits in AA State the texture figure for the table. 3.0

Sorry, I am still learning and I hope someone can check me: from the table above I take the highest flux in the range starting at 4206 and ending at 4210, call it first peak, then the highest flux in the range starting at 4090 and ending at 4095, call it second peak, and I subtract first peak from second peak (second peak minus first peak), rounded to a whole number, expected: 8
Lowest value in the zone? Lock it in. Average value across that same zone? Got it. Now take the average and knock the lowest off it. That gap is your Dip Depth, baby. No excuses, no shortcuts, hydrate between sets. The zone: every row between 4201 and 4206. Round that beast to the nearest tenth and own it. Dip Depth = 6.0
